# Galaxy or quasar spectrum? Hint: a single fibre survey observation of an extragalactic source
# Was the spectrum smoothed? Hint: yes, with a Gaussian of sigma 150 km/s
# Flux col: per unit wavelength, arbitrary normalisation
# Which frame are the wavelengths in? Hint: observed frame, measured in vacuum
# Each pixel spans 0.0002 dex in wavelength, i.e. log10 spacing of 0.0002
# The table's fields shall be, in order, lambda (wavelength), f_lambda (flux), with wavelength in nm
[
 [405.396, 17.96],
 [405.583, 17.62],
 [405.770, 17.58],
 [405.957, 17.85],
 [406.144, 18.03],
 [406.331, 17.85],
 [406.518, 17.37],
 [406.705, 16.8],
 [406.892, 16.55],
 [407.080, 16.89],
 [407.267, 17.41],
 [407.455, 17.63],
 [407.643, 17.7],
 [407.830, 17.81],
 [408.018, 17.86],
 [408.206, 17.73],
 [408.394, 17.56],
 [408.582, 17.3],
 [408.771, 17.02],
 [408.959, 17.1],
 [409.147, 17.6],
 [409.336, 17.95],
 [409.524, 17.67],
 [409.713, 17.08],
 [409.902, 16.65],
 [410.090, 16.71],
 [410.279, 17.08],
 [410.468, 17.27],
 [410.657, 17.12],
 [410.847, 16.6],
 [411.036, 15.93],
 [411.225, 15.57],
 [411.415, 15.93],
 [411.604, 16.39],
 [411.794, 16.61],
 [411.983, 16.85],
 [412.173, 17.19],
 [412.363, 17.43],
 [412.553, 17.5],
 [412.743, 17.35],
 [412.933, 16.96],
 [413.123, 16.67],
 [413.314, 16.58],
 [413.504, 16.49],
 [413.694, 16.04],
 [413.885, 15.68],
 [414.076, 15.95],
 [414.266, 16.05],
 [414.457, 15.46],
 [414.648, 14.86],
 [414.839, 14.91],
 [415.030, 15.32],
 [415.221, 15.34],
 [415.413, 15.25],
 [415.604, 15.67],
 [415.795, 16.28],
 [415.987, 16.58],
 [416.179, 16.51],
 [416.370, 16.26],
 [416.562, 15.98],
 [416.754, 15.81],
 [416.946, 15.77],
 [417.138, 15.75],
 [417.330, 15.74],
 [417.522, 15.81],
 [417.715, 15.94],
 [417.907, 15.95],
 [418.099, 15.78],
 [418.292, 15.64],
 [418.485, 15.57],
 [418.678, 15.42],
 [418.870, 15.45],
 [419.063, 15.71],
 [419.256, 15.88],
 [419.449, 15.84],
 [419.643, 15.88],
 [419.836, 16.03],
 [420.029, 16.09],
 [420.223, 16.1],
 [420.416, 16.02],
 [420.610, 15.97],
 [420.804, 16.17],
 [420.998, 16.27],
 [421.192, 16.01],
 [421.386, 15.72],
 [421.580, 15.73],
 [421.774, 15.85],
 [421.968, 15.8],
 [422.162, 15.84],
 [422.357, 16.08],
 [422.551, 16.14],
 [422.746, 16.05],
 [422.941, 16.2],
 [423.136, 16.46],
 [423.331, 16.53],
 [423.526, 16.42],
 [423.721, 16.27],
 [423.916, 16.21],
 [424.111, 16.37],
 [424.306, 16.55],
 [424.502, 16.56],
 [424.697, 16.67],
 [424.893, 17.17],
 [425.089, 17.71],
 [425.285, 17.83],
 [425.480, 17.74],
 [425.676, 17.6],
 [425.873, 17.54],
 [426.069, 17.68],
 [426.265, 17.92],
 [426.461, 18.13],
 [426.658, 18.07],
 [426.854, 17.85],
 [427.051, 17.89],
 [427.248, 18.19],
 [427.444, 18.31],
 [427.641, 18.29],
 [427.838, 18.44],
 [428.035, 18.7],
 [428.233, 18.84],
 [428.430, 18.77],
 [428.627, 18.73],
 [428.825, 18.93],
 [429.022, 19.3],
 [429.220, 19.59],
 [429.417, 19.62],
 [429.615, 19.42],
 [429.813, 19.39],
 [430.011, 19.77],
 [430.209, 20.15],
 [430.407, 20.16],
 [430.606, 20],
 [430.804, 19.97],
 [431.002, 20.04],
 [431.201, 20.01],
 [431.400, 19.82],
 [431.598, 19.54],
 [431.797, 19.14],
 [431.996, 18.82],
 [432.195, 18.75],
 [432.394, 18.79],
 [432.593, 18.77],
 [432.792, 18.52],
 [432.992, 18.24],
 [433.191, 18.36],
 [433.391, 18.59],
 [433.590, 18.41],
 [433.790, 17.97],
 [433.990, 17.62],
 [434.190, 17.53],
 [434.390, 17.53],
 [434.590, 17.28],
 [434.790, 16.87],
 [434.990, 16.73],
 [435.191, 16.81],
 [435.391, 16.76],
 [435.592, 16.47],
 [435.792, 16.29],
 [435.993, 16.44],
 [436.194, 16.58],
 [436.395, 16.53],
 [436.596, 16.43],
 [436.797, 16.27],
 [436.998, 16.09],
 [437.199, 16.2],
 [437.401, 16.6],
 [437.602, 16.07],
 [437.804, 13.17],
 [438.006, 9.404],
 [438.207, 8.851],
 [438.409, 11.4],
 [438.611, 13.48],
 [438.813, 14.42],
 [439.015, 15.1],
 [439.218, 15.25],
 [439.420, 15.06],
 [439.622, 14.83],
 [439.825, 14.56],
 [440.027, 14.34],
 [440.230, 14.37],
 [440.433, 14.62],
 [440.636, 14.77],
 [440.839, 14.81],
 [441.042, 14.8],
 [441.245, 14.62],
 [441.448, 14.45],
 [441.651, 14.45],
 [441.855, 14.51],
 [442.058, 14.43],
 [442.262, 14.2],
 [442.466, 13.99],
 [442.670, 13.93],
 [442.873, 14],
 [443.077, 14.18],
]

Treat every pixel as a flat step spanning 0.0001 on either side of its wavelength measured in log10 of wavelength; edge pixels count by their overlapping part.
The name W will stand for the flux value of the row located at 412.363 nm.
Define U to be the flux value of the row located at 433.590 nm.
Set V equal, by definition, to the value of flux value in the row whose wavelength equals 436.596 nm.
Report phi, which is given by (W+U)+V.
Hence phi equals 52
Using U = 18.41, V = 16.43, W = 17.43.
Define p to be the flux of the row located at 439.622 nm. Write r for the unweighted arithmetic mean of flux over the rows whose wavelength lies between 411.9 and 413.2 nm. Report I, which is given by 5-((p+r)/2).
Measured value -11.0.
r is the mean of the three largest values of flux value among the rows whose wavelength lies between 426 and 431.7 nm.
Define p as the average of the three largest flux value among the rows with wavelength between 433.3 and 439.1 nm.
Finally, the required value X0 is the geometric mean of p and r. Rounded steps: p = 18.3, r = 20.1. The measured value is 19.2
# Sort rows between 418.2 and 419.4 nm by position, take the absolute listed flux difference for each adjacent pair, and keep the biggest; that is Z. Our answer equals 0.260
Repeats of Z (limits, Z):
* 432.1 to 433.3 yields 0.280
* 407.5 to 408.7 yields 0.260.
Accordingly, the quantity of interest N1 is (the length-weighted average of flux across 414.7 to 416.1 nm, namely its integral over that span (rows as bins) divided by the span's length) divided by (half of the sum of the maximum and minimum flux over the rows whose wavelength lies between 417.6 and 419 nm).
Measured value 0.99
